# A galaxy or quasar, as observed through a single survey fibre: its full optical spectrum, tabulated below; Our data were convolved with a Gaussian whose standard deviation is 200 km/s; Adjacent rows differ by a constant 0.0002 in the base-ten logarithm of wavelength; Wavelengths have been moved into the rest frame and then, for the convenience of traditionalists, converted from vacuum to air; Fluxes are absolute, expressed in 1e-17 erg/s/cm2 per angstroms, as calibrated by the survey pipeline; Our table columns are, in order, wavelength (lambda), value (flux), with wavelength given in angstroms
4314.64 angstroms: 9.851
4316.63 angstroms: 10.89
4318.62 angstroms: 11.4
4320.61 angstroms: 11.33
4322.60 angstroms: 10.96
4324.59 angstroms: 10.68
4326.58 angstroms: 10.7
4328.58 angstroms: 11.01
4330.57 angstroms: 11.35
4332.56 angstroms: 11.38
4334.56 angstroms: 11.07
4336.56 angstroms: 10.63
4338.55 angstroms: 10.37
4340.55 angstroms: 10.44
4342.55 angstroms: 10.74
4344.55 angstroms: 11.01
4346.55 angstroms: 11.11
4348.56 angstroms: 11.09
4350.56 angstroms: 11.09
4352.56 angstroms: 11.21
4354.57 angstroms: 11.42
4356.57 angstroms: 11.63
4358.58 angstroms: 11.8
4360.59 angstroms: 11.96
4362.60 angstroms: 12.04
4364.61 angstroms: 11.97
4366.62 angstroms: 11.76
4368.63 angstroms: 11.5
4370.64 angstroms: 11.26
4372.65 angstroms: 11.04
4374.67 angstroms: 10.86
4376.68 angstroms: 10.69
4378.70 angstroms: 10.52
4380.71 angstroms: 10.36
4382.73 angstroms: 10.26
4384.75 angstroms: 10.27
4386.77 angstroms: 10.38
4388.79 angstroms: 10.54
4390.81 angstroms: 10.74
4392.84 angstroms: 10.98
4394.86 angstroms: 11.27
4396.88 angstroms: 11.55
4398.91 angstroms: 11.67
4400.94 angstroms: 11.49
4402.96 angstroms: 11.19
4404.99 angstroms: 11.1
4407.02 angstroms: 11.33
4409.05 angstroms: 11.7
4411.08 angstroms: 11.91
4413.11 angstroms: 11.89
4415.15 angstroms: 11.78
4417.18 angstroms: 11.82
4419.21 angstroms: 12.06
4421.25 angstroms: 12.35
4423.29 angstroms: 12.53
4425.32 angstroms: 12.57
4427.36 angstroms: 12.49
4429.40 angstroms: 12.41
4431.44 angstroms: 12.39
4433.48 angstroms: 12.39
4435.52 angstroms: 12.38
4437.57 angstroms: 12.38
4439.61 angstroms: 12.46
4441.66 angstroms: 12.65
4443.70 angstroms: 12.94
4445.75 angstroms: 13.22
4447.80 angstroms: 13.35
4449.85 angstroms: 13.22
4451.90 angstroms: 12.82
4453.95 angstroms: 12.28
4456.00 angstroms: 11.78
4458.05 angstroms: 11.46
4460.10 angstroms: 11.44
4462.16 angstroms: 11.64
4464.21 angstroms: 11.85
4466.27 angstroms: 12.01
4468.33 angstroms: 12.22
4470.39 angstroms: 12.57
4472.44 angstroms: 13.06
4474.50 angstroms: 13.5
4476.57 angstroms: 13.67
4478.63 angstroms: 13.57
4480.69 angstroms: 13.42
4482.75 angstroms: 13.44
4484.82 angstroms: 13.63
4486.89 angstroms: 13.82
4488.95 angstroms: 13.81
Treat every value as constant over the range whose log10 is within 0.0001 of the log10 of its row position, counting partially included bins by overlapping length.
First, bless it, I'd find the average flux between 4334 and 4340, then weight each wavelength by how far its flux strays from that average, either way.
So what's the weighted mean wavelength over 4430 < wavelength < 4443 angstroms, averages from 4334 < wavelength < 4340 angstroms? 4436.7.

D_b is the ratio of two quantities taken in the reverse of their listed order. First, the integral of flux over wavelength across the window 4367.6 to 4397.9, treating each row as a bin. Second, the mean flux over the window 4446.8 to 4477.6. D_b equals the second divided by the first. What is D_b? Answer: 0.038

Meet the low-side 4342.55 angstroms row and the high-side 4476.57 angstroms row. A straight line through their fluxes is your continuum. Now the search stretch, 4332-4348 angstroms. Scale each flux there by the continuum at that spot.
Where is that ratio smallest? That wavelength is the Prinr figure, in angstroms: 4338.55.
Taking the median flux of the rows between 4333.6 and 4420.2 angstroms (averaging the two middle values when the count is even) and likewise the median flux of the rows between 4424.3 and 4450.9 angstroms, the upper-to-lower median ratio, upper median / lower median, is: 1.12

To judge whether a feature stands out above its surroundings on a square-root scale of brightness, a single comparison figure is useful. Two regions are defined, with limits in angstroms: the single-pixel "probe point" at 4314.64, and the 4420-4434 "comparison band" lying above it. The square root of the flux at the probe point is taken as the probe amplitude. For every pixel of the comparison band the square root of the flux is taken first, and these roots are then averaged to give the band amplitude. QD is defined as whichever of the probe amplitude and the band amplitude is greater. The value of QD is 3.53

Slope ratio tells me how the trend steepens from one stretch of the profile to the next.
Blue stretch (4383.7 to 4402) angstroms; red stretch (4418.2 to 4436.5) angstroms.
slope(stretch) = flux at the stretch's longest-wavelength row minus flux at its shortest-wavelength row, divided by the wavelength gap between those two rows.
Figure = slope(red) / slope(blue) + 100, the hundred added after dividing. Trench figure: 100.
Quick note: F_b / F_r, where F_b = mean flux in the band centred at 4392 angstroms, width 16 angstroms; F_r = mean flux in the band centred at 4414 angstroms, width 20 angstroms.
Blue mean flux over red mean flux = 0.92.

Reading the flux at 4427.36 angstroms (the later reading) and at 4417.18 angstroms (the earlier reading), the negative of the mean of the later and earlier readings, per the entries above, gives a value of -12.2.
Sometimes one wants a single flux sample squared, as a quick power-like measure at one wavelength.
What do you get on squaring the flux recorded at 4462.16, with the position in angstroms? 135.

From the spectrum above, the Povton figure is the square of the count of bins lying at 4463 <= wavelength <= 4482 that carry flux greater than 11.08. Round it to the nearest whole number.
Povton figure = 81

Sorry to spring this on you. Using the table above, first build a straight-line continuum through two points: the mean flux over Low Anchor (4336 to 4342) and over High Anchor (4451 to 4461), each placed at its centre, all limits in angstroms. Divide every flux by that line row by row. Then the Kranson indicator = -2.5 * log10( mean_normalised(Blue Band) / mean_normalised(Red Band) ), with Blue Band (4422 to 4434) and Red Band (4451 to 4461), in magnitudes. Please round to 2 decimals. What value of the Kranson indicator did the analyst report -0.08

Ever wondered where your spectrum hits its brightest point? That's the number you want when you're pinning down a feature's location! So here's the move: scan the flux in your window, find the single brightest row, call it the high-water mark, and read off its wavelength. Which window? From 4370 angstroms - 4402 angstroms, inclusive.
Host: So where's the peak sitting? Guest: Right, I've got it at 4398.91 angstroms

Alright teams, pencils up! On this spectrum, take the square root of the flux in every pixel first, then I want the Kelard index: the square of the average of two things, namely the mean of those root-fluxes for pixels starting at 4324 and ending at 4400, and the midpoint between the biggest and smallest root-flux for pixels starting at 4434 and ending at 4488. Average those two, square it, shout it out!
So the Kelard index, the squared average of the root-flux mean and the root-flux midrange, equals 11.82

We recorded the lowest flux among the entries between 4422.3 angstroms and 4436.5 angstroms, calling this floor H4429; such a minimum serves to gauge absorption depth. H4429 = 12.38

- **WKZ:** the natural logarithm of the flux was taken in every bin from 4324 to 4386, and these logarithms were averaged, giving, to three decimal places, 2.403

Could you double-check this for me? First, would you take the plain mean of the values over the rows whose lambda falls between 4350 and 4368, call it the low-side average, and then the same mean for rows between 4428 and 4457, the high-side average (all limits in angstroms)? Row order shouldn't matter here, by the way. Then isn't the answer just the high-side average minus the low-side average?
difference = 1.0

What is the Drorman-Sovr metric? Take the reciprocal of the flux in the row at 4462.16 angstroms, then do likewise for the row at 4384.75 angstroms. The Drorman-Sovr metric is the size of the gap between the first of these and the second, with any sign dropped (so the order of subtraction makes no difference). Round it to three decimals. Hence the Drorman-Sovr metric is 0.011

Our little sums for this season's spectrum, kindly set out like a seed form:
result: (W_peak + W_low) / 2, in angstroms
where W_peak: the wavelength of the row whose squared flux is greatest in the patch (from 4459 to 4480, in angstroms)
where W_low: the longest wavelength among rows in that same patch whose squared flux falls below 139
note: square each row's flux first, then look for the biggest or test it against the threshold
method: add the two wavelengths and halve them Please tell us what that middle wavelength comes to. 4469.4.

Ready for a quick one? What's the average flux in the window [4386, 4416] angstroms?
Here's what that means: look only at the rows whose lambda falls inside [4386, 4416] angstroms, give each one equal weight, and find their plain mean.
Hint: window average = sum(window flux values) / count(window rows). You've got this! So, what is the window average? 11.3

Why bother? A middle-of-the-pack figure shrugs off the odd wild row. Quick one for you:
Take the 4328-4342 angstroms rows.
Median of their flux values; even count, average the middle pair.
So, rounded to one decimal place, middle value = 11.0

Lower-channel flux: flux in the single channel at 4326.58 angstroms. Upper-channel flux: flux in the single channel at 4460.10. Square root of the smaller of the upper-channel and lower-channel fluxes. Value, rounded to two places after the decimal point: 3.27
